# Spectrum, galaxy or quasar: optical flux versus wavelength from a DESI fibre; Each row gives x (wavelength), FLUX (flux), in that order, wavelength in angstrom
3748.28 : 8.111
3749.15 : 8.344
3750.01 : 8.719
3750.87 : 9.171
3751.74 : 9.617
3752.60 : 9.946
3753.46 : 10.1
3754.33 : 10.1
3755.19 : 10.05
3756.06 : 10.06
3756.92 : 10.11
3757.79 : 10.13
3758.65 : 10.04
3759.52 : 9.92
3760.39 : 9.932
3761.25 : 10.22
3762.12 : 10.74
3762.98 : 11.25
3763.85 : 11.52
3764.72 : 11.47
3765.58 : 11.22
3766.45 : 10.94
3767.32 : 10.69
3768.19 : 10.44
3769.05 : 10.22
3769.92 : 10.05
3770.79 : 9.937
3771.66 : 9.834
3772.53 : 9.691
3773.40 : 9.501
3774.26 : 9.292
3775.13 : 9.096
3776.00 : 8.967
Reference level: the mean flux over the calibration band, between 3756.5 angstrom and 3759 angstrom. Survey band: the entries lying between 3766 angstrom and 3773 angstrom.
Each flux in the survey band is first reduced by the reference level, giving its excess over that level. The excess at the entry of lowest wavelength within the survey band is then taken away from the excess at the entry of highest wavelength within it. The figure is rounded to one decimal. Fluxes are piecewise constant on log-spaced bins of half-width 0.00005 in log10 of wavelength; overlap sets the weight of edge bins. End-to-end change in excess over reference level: -1.2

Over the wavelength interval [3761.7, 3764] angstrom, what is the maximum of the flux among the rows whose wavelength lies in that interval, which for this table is 11.52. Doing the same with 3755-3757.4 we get 10.11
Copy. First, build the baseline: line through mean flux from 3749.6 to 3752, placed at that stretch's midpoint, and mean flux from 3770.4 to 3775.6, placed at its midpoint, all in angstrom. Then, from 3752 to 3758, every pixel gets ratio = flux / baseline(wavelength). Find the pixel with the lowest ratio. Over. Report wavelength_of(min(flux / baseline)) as 3752.60 angstrom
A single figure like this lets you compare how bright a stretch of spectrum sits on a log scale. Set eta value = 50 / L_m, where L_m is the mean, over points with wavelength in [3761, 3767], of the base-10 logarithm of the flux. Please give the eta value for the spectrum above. 47.9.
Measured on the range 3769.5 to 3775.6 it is 50.8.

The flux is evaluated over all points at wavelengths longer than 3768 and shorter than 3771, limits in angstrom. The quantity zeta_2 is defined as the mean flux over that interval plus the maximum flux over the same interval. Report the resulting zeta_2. 20.6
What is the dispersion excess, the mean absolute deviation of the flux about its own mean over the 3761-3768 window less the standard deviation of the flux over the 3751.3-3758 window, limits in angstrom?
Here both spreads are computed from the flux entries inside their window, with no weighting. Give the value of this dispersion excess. 0.2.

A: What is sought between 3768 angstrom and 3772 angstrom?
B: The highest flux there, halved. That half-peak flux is 5.22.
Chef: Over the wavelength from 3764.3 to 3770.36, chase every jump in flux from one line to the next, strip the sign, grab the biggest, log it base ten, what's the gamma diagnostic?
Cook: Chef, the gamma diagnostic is -0.55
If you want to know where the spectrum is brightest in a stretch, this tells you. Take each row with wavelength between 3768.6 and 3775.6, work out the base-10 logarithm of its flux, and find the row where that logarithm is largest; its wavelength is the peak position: 3769.05 angstrom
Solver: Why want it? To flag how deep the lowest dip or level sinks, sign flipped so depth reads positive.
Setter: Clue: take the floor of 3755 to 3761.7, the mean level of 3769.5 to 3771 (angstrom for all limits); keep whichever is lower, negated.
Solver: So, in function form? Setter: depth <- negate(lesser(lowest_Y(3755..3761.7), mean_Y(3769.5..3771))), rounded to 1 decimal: -9.9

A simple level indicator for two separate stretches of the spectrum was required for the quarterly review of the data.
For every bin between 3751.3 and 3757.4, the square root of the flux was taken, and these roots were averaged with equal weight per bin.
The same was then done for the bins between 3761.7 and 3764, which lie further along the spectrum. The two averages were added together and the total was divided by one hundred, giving 0.0650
